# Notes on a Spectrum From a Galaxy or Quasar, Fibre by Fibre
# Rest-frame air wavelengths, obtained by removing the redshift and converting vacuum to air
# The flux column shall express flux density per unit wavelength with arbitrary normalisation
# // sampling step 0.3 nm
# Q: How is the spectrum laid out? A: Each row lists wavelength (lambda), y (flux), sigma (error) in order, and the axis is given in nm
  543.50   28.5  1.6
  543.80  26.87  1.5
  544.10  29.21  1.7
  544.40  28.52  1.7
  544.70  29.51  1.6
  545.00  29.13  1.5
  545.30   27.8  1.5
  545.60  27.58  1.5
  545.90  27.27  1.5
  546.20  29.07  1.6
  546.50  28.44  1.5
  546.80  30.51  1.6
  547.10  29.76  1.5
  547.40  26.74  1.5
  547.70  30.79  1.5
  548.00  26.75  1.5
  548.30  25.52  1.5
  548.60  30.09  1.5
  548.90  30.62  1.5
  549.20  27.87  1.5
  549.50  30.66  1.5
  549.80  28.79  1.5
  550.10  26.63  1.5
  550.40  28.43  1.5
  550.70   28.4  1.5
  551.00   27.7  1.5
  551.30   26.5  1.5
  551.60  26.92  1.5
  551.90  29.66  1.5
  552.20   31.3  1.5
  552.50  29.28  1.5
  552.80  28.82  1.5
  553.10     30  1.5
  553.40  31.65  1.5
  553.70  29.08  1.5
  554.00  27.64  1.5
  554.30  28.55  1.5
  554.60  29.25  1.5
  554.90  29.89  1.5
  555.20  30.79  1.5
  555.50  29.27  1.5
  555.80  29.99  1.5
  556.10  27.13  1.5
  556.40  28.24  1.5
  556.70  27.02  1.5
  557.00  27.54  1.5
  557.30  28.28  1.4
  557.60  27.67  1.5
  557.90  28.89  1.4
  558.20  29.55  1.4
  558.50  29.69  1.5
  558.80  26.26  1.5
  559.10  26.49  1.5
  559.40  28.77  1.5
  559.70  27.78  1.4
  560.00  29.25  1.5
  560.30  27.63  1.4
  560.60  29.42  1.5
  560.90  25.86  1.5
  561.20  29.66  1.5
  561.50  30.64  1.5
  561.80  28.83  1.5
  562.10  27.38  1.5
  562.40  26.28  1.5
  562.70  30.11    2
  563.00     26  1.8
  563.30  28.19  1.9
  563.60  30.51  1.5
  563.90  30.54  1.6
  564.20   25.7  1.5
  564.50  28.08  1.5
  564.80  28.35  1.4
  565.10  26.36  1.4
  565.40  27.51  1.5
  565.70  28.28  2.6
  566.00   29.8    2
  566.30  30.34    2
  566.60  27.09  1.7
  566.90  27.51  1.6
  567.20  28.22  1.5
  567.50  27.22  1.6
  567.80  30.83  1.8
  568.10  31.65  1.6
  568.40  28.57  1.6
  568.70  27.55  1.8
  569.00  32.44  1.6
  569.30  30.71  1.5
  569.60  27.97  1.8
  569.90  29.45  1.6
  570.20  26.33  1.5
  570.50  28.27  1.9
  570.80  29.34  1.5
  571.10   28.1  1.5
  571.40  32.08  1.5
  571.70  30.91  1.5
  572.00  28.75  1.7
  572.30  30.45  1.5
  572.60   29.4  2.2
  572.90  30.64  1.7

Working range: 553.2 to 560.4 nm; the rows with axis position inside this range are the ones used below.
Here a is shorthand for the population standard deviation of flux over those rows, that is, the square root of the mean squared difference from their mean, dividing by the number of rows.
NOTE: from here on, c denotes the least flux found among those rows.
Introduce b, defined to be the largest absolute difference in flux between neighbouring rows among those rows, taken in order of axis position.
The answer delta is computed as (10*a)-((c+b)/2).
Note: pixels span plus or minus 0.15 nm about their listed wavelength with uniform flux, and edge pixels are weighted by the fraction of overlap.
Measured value -2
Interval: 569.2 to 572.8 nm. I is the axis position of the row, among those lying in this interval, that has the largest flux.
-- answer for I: 571.40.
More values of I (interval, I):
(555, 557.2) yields 555.20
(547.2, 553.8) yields 553.40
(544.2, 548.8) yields 547.70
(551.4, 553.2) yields 552.20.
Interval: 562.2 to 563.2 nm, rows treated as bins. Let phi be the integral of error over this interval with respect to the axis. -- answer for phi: 1.76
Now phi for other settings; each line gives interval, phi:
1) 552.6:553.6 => 1.50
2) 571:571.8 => 1.20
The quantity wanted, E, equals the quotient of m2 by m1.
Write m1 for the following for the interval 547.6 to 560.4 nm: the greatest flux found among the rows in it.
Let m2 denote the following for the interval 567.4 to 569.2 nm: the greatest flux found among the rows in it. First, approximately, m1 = 31.65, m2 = 32.44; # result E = 1.02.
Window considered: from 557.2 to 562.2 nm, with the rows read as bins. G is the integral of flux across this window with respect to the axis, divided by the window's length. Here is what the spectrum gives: 28.4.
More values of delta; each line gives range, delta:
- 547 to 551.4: 2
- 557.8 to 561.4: -1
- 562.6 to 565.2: 3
